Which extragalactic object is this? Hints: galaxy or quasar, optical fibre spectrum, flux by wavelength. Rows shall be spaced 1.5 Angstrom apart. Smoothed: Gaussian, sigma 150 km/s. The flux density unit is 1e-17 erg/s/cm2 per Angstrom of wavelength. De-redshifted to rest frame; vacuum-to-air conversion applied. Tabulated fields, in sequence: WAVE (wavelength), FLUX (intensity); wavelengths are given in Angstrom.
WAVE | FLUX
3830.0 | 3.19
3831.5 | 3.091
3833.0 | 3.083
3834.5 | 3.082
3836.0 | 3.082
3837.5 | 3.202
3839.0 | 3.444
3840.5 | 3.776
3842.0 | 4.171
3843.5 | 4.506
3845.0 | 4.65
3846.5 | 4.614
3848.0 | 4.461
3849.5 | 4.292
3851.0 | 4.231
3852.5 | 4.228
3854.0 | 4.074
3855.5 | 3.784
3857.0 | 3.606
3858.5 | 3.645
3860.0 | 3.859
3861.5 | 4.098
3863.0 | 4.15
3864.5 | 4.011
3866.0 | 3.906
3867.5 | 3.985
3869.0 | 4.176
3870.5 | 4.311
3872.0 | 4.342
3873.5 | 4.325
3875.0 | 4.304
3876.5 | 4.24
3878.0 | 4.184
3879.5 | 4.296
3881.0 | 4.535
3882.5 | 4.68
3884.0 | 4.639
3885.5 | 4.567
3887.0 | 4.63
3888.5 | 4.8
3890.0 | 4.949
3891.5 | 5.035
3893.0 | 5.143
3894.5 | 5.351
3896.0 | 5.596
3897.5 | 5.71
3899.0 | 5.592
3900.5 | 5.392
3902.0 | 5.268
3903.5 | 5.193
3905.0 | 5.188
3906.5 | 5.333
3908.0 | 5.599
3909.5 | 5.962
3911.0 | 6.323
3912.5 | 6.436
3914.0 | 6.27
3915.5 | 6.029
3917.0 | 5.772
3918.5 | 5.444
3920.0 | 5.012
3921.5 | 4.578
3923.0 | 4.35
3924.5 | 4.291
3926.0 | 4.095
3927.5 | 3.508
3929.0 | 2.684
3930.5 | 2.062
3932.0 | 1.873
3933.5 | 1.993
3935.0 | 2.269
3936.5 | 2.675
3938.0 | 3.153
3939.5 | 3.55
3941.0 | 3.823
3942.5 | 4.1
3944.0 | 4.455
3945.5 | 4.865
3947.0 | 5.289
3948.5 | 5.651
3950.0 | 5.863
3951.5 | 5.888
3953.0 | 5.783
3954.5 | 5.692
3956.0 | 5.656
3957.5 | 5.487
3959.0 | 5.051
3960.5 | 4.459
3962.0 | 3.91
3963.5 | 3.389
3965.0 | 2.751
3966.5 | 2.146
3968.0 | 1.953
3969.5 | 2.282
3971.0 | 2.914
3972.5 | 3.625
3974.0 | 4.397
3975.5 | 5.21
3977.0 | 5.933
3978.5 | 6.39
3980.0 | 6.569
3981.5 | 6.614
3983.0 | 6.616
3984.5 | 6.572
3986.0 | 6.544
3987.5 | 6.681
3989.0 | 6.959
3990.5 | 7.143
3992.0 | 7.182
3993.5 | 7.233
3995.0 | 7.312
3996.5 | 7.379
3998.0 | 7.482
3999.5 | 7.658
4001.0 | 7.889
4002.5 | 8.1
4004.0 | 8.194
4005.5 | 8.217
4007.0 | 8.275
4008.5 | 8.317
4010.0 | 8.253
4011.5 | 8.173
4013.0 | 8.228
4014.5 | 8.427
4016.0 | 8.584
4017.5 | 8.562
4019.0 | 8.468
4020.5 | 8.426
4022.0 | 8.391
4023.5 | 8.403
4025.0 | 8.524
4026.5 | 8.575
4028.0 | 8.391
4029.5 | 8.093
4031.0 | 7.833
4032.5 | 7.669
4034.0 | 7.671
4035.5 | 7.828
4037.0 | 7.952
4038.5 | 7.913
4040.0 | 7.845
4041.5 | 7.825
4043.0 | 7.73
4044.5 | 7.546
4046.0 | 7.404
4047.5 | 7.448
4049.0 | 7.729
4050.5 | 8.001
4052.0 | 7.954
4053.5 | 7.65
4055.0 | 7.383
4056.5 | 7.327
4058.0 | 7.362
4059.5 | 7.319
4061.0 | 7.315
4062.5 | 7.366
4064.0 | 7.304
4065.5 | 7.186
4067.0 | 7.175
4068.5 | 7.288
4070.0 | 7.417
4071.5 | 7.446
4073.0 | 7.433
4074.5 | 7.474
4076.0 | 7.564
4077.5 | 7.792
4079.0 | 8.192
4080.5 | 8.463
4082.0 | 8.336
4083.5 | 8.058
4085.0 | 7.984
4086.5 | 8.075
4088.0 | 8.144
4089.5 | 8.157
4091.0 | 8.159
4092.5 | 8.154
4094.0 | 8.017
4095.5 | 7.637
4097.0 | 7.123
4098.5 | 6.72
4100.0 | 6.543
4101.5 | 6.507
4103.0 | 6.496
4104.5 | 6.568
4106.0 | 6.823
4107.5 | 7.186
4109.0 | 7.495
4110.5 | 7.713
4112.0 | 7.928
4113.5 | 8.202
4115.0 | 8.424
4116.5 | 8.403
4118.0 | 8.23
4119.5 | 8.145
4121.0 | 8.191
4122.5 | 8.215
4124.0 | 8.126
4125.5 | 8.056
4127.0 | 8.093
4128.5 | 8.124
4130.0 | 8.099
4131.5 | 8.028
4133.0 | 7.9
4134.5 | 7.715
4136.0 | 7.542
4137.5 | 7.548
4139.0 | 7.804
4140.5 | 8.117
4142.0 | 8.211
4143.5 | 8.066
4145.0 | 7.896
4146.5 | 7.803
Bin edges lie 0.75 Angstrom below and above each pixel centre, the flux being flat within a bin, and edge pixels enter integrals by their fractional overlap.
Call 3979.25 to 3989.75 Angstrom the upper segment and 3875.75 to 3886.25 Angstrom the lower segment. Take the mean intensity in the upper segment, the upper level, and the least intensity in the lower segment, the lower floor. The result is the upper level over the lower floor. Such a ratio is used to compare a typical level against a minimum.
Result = 1.6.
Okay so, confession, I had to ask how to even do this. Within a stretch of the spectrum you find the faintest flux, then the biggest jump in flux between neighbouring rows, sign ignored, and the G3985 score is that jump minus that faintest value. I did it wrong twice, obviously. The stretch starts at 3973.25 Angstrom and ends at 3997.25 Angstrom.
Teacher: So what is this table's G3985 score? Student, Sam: -3.6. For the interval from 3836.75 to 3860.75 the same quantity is -2.8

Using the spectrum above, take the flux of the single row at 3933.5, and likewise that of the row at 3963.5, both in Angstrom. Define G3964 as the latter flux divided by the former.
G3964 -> 1.70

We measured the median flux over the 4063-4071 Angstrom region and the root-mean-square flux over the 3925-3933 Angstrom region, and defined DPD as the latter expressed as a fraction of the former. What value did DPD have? 0.41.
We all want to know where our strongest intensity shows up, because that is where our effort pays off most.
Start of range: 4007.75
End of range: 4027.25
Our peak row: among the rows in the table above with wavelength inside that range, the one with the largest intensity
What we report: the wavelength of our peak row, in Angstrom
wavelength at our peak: 4016.0 Angstrom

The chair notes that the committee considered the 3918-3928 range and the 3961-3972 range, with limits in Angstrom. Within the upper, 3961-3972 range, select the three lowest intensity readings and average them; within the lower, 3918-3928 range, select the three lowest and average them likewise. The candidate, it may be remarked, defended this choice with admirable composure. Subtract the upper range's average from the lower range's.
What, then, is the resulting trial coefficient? 2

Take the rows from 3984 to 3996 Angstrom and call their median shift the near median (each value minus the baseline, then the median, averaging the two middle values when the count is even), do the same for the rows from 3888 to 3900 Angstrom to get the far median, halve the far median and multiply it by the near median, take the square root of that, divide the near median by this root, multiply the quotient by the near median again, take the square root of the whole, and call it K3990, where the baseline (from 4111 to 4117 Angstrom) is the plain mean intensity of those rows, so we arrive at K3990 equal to 1.0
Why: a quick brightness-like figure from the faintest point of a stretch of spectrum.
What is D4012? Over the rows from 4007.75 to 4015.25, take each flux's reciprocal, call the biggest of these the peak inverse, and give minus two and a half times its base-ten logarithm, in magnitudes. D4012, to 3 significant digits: 2.28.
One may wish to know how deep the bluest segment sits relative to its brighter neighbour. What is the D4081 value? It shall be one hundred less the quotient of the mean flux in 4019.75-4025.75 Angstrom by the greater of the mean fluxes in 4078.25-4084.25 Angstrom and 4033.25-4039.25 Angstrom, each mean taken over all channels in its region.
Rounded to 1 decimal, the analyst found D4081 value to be 99.0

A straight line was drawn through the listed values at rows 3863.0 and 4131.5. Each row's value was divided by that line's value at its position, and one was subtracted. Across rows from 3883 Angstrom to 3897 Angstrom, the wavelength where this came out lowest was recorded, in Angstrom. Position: 3885.5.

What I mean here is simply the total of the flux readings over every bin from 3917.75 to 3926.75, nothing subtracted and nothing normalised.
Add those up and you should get 28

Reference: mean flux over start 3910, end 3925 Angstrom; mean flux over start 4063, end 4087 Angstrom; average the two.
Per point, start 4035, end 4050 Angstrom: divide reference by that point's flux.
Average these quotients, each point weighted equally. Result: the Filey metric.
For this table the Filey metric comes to 0.85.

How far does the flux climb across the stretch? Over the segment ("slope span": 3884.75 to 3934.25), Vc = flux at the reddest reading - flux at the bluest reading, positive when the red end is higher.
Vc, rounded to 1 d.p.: -2.6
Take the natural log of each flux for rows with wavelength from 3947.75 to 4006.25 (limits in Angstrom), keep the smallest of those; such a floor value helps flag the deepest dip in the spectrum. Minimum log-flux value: 0.7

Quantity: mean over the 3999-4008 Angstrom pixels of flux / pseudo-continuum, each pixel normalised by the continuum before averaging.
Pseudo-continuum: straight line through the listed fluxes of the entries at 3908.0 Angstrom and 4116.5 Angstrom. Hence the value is 1.17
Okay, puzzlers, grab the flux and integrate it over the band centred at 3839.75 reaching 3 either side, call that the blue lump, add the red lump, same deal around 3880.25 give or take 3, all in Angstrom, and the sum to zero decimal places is 48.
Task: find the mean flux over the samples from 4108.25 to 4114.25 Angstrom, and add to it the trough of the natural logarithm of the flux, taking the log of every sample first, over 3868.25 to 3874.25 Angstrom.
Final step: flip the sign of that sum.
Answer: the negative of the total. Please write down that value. -9.3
